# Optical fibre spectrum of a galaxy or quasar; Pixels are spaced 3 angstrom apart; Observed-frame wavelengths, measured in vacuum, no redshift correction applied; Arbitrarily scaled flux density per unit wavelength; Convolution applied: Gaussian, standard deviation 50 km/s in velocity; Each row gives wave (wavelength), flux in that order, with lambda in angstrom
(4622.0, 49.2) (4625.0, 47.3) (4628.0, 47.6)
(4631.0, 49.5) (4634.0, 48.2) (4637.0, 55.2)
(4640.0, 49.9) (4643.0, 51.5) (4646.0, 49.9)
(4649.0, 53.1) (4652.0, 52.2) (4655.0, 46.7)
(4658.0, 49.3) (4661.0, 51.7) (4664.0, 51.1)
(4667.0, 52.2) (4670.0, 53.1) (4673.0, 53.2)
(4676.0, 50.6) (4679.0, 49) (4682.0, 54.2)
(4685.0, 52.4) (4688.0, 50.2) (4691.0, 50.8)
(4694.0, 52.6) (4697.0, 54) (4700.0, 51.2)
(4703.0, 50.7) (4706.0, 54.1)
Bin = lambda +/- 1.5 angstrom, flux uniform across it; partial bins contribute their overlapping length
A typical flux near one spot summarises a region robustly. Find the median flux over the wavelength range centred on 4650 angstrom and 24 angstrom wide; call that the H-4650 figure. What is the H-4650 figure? 50.7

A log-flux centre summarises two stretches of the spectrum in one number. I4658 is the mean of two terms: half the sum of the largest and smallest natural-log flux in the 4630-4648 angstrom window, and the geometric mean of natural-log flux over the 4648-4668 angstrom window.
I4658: 3.936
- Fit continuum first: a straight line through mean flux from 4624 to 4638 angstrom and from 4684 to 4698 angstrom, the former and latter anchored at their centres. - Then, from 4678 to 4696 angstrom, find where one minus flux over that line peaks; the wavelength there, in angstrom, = 4679.0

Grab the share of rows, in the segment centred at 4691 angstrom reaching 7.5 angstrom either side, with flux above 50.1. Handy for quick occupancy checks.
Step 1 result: 1.00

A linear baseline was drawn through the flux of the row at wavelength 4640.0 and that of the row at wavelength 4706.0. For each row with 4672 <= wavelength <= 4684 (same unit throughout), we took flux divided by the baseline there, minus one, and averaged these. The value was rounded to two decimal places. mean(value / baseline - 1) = -0.01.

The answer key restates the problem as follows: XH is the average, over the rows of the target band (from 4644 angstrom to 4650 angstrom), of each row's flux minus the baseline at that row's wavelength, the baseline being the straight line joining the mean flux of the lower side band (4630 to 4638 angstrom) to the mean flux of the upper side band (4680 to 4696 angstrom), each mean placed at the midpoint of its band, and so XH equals 0.3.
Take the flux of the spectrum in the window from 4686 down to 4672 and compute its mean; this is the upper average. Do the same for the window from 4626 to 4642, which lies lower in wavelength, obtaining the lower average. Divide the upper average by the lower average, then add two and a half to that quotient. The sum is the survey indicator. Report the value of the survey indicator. 3.536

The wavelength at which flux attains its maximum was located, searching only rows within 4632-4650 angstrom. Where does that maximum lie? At 4637.0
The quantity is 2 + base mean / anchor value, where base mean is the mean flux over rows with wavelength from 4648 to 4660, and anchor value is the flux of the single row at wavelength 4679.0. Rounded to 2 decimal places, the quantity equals 3.03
